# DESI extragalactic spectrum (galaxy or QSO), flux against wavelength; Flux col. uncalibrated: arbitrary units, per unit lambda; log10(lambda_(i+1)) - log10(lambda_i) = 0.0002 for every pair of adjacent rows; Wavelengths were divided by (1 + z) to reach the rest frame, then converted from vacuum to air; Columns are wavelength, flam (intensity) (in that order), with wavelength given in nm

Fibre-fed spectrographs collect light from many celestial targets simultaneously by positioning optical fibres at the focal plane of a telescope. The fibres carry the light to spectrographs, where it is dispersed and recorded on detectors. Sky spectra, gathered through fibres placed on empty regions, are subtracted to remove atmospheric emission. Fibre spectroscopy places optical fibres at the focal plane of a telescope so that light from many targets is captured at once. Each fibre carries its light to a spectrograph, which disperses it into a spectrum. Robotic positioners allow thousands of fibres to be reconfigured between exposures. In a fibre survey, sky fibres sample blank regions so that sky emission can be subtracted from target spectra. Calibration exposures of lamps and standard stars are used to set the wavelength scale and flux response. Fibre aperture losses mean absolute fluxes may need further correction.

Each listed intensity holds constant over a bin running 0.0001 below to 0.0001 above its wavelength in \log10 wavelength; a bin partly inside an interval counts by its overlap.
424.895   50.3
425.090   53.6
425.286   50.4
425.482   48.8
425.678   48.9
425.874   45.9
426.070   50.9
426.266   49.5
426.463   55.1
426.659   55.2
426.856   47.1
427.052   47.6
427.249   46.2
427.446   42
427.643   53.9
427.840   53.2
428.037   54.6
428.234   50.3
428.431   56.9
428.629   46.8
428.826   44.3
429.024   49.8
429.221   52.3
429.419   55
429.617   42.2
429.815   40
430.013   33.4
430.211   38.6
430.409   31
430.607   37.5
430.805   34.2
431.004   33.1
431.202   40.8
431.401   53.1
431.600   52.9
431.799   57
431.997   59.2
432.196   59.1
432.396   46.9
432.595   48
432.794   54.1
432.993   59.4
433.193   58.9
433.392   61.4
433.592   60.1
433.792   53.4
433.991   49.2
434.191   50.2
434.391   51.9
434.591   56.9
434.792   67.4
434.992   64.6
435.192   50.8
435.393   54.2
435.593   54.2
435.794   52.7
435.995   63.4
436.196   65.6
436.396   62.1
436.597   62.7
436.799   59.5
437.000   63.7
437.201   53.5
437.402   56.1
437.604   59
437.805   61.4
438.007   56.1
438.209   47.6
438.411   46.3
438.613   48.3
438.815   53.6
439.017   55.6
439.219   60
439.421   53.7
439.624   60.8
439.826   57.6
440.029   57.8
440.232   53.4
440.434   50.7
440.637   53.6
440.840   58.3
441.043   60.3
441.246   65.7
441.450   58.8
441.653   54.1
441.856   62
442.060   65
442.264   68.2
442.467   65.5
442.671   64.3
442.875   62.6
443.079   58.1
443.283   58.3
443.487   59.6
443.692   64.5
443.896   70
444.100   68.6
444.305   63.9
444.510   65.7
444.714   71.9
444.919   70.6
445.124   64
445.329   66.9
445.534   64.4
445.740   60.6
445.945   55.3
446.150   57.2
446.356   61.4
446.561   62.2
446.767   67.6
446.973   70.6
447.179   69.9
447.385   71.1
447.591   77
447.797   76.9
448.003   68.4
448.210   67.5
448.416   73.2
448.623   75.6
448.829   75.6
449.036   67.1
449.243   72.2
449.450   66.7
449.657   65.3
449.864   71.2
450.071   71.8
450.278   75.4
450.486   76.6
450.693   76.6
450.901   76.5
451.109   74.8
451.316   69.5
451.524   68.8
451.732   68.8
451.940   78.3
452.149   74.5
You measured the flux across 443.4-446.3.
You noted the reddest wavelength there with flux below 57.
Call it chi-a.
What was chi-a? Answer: 445.945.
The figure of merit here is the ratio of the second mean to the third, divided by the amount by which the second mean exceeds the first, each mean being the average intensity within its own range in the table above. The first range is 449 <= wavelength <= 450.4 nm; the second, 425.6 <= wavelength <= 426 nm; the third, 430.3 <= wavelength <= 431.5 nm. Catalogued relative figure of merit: -0.055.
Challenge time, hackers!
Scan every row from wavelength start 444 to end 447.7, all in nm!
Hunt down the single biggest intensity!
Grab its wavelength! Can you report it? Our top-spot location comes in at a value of 447.591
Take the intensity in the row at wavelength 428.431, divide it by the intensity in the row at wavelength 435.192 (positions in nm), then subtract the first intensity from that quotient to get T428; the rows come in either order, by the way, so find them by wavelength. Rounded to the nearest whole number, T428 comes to -56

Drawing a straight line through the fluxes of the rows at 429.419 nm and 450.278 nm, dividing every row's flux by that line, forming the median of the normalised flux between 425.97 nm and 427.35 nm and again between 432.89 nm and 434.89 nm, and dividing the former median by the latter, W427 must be 0.98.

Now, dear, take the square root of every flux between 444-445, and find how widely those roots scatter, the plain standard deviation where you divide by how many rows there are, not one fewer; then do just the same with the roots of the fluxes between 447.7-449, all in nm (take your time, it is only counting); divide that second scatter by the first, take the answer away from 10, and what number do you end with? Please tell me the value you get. 8.81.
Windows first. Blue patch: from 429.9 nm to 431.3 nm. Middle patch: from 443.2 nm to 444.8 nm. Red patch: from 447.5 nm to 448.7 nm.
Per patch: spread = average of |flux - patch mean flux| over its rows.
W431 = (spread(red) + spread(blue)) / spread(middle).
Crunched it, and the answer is 1.71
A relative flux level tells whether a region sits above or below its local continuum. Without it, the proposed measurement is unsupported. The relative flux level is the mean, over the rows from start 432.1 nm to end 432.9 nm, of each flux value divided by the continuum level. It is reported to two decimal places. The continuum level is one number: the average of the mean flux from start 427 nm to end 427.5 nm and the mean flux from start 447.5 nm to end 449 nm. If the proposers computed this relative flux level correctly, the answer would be 0.88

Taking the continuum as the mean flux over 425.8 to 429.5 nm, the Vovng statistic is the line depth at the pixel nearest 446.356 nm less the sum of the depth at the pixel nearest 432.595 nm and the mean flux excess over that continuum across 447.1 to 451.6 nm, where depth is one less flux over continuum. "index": -22.1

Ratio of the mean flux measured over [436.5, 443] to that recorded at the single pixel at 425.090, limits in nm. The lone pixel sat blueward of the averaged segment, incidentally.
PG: 1.08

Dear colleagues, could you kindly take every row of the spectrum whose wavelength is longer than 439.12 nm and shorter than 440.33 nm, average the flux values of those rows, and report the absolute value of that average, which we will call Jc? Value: 57.2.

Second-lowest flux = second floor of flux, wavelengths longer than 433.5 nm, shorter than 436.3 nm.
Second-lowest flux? 50.2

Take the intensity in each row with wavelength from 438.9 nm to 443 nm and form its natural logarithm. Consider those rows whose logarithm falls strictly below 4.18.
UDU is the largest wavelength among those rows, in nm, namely 442.875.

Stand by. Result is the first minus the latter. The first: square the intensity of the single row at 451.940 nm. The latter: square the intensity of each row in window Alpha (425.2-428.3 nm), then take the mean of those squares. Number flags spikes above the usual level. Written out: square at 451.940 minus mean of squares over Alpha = 3620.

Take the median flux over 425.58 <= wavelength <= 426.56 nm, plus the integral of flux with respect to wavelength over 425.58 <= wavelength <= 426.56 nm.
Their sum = 99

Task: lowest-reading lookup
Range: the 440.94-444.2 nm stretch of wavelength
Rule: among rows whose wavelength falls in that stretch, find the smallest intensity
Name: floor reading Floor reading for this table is 54.1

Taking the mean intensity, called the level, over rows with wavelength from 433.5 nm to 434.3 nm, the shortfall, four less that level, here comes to -49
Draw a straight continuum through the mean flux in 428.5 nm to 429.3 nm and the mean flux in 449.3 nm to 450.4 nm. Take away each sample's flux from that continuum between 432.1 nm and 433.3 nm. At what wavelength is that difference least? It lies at 432.196 nm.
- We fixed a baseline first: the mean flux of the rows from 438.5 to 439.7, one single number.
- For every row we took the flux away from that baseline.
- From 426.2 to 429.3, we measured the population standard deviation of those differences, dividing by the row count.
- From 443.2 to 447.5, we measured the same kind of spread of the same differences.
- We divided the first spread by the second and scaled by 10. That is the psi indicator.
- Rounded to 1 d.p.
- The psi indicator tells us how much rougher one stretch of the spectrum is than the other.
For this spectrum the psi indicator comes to 8.7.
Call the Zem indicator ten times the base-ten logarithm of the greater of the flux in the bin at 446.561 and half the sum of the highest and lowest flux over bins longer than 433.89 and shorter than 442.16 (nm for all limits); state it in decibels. 17.9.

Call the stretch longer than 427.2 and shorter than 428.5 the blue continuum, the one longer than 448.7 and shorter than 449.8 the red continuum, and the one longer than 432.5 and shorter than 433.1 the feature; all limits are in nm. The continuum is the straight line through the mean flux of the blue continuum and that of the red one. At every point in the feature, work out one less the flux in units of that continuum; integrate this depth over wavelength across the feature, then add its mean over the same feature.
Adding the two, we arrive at 0.04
